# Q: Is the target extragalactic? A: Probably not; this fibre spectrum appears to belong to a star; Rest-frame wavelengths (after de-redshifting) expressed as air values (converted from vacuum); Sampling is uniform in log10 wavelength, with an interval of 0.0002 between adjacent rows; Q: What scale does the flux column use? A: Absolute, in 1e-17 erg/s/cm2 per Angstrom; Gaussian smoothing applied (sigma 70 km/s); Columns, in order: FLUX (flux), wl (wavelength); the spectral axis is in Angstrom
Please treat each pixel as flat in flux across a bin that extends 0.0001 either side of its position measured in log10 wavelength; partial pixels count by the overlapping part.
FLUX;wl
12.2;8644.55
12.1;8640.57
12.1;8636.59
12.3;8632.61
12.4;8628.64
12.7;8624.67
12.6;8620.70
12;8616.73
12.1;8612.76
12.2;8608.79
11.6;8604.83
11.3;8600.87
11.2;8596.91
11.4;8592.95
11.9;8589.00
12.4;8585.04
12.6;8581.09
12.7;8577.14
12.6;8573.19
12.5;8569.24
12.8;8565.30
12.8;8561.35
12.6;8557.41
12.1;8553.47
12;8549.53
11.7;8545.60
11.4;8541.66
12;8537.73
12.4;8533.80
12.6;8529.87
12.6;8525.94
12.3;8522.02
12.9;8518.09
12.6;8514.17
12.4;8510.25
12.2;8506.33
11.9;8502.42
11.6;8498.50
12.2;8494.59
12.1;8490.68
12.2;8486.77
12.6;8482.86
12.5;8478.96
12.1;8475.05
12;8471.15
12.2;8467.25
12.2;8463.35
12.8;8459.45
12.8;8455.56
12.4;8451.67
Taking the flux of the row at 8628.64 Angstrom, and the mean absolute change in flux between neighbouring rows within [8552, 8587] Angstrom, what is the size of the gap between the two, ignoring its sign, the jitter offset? 12.2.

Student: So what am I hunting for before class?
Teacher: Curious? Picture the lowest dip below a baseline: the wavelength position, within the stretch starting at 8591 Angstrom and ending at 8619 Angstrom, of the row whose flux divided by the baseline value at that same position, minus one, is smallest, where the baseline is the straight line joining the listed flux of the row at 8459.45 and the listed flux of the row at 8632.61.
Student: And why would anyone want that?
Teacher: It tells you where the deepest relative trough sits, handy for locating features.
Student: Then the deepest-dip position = 8596.91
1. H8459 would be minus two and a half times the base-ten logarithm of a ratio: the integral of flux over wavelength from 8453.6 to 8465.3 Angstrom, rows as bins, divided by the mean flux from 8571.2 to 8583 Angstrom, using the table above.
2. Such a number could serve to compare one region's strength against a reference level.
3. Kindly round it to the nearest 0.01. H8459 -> -2.67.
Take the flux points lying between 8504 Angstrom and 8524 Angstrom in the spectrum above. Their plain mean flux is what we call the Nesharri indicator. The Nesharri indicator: 12.5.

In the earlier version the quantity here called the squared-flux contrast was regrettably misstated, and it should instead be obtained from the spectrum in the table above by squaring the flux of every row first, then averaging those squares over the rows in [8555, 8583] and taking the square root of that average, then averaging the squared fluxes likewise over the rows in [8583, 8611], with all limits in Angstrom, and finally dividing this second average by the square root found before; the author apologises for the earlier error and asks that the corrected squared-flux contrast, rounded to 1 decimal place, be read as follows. 10.9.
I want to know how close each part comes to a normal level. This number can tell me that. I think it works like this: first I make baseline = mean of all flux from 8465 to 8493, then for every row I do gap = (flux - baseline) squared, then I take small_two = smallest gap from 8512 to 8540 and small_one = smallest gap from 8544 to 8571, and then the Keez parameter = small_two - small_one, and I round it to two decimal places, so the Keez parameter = -0.02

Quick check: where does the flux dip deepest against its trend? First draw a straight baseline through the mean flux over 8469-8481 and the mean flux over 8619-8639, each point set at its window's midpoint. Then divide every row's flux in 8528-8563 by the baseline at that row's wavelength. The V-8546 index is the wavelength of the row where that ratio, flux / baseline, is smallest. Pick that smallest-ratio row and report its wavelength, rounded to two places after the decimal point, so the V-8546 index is 8541.66 Angstrom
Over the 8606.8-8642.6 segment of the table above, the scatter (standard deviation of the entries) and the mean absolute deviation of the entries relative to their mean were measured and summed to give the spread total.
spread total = 0.4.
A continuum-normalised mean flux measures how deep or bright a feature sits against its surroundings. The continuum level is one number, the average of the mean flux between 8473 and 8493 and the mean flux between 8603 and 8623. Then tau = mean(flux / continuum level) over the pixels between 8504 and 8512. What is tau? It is 1.01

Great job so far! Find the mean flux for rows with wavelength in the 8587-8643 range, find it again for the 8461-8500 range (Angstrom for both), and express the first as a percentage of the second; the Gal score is 98.5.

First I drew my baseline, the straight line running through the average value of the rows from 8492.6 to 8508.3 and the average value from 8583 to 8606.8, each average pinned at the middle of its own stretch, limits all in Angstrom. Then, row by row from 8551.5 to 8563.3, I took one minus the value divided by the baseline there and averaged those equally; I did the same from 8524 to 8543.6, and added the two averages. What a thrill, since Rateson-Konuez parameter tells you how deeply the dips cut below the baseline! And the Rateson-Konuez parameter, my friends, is -0.091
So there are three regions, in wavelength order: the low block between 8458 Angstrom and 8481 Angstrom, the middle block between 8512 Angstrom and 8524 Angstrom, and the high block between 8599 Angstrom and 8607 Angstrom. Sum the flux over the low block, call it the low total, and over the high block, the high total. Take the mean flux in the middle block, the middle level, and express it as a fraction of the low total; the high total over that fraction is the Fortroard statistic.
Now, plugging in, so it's 134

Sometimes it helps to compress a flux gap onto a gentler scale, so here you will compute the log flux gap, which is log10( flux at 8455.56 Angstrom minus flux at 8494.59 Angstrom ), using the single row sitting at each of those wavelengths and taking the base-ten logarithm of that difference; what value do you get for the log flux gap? -0.22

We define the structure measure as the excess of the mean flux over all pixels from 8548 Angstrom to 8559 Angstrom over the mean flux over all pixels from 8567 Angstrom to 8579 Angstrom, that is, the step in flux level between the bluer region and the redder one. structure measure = -0.4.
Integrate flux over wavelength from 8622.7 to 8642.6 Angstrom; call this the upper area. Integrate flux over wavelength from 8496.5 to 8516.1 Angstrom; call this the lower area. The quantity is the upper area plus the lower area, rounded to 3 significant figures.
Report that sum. 483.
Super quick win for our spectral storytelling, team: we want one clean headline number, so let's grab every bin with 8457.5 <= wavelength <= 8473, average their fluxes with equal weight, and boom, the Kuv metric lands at 12.30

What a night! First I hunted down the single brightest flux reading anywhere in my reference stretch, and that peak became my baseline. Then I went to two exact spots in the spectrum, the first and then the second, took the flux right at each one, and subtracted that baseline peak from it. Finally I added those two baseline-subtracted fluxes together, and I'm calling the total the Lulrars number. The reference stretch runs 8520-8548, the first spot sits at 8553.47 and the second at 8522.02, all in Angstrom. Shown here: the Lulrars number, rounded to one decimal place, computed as -0.8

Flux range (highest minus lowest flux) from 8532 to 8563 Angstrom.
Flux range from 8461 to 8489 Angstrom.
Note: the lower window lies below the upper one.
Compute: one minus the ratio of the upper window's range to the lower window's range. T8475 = -1.3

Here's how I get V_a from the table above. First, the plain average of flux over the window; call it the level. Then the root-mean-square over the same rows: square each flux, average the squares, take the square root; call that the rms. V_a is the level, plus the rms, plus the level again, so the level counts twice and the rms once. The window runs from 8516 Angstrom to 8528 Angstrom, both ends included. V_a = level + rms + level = 37.8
